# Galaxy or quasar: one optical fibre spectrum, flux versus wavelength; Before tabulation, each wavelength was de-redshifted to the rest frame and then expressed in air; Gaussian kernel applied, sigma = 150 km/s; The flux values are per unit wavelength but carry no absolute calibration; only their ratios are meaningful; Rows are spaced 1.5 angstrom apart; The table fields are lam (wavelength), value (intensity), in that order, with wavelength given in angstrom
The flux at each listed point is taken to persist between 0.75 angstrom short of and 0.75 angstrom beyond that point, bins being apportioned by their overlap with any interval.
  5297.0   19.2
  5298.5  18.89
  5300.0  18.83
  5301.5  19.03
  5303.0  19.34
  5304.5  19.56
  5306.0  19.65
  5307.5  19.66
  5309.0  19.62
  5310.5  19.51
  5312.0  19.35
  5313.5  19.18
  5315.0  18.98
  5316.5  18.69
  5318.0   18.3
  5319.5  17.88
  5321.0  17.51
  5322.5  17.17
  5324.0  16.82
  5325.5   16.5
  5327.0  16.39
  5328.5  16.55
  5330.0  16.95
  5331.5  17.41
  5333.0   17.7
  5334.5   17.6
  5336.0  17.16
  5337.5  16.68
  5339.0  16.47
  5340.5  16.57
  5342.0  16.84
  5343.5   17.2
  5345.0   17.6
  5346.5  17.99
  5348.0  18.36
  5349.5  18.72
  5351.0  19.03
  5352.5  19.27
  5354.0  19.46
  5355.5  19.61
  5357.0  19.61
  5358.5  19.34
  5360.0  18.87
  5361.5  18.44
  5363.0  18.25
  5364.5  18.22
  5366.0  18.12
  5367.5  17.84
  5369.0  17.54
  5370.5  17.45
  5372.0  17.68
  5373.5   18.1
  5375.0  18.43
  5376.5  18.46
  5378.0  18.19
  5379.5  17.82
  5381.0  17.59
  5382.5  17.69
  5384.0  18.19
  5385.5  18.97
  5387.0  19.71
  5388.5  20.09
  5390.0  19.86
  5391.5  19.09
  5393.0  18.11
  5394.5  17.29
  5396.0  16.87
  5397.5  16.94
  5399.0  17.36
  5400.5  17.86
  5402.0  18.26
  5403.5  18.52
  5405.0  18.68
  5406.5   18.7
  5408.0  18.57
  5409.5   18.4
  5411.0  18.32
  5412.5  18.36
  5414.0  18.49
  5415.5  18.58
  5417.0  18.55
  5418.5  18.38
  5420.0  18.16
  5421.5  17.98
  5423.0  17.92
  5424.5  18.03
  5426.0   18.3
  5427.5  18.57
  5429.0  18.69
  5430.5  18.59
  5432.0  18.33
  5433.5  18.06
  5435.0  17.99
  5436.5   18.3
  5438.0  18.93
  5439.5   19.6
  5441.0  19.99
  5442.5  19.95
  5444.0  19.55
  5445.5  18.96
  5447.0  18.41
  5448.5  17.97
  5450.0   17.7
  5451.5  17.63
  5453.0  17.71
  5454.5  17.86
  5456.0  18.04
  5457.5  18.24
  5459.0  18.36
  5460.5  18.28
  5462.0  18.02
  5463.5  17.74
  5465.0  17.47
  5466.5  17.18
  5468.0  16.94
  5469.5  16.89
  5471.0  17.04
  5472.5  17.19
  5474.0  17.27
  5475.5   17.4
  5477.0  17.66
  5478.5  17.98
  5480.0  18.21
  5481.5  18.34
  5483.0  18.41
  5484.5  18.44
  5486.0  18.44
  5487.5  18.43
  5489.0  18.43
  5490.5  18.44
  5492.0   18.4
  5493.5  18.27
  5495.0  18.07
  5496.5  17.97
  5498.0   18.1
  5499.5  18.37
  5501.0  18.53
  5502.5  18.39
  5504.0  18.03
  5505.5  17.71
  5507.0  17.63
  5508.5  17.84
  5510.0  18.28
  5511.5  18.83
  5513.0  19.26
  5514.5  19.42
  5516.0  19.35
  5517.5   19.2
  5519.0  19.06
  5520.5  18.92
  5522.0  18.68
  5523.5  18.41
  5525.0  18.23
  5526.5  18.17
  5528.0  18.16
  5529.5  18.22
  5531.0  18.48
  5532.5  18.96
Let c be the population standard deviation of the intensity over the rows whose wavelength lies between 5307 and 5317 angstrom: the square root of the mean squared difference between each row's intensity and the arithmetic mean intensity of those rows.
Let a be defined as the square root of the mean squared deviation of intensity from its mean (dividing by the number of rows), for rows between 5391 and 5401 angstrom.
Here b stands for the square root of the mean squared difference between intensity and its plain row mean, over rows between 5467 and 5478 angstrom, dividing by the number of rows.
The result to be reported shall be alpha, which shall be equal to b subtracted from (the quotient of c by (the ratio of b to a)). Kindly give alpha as 0.7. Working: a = 0.72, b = 0.25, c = 0.331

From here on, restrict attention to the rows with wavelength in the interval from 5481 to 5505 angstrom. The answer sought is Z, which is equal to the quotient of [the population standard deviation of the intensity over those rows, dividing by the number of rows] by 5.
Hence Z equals 0.034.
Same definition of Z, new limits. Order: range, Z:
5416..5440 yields 0.084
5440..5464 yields 0.153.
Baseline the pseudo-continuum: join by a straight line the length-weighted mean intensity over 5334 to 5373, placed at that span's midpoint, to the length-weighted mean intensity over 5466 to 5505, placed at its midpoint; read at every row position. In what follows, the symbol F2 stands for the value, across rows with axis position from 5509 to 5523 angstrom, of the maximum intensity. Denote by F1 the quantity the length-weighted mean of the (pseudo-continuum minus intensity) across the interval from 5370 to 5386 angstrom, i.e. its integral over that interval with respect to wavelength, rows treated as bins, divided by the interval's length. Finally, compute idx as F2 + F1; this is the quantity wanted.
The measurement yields 19.4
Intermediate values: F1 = 0.01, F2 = 19.42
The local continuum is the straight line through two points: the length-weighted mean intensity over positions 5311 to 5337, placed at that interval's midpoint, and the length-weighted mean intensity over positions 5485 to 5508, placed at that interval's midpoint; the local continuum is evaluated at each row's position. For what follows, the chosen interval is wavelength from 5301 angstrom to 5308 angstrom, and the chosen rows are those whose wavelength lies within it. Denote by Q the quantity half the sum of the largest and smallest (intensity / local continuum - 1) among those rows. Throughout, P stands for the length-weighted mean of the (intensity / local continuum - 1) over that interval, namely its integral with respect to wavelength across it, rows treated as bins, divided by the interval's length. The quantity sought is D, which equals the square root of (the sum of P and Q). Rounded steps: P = 0.11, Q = 0.10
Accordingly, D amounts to 0.45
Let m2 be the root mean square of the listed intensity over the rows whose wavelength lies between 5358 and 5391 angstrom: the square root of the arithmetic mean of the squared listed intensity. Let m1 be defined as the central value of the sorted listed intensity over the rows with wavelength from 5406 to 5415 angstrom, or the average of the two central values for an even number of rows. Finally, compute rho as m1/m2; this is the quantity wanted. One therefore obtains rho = 1.001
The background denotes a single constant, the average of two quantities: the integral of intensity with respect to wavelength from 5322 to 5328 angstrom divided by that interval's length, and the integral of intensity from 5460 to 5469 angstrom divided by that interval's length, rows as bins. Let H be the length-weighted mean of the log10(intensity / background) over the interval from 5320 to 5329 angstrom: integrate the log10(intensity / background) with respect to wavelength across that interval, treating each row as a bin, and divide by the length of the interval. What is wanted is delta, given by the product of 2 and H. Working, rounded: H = -0.007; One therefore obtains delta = -0.014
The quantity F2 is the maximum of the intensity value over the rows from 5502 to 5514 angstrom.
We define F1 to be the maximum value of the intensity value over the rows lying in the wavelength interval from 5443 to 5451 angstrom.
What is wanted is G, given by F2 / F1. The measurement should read 0.99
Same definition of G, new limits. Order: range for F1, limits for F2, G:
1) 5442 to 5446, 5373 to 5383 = 0.93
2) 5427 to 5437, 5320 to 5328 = 0.94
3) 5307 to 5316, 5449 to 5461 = 0.93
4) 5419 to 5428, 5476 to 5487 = 0.99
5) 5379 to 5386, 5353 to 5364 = 1.03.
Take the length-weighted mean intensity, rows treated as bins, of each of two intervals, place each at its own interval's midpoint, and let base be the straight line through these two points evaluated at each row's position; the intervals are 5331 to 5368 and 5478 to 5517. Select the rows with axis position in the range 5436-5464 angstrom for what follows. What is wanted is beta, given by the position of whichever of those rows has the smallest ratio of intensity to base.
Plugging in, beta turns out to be 5451.5 angstrom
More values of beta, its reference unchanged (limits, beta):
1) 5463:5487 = 5469.5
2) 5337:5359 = 5339.0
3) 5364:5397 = 5396.0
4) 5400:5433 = 5400.5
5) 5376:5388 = 5381.0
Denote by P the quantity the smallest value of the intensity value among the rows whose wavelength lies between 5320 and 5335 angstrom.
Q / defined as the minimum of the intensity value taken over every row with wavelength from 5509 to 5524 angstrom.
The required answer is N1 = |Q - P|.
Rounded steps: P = 16.39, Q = 18.28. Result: 1.9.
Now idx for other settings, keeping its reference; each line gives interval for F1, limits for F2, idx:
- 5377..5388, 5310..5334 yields 19.2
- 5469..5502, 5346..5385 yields 19.5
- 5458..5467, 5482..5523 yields 19.5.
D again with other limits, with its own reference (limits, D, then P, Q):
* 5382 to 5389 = 0.34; 0.06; 0.06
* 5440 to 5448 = 0.37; 0.07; 0.06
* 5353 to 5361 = 0.41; 0.09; 0.08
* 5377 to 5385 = 0.09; 0.01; 0.00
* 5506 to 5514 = 0.13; 0.01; 0.01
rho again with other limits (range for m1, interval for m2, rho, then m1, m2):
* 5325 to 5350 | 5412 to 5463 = 0.931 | 17.2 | 18.4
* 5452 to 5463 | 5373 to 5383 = 1.000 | 18.0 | 18.0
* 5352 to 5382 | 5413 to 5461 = 0.988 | 18.2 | 18.5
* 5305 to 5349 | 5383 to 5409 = 0.954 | 17.6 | 18.4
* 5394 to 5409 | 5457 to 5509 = 1.006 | 18.1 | 18.0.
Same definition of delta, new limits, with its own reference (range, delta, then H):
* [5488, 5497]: 0.056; 0.028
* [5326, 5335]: -0.003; -0.002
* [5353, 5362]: 0.101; 0.050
